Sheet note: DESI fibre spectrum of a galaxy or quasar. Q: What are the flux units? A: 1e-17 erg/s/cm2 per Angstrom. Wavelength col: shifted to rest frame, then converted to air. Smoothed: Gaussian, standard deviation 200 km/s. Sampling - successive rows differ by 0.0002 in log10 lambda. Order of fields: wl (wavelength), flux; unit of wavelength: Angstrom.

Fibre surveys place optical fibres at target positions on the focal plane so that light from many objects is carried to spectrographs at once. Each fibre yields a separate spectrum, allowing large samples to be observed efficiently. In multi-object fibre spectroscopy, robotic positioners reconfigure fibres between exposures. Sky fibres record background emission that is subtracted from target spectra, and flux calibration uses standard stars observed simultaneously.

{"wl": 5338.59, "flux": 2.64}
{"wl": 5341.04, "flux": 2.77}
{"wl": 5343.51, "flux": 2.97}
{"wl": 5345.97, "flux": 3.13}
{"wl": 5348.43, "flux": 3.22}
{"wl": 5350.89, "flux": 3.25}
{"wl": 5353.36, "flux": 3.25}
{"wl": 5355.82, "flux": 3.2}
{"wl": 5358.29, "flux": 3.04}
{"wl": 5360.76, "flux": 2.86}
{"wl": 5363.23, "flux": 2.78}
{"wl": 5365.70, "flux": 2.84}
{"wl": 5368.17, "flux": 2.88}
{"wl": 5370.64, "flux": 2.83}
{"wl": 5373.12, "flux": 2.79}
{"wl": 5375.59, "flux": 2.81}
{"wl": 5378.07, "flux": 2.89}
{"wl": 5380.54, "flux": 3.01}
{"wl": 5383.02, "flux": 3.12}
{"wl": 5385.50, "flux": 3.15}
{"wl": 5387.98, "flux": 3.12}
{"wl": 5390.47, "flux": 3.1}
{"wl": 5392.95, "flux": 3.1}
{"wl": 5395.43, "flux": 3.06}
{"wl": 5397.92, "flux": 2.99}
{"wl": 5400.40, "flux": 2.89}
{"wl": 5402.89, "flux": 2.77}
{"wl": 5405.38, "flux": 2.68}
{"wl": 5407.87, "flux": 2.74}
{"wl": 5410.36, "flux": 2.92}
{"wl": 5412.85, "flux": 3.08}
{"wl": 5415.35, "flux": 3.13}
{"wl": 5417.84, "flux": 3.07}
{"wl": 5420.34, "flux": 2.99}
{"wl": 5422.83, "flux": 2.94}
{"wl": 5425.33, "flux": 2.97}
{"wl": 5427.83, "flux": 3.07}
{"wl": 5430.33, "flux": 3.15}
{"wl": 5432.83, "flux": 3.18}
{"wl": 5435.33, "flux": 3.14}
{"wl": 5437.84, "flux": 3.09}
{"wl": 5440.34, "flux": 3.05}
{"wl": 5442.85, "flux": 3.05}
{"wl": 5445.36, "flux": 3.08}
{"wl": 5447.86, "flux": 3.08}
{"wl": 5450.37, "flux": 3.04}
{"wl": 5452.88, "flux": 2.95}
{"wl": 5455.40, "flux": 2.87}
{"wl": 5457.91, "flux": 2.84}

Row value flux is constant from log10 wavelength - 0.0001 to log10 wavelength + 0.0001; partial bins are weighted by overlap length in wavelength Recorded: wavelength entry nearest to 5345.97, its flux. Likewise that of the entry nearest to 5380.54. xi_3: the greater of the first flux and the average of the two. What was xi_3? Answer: 3.13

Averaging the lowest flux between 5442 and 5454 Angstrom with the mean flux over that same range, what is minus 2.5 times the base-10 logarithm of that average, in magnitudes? -1.191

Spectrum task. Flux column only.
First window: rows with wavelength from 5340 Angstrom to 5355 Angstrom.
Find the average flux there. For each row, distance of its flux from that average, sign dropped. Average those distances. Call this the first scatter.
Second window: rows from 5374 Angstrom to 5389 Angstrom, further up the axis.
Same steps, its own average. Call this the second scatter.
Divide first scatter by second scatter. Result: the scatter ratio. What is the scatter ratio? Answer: 1.3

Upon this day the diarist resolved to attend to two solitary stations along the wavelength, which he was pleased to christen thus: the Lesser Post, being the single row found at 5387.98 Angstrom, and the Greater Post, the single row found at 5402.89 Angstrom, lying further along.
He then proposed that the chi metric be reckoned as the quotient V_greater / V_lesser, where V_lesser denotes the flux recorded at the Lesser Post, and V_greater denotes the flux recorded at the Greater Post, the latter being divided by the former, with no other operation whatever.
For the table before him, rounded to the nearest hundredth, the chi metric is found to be 0.89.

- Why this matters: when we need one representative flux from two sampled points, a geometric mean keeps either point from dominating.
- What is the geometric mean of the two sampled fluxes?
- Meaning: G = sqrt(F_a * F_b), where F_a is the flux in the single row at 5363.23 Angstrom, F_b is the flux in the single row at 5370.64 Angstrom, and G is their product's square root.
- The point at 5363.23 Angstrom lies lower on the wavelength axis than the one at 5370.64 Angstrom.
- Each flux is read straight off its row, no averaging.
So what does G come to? 2.80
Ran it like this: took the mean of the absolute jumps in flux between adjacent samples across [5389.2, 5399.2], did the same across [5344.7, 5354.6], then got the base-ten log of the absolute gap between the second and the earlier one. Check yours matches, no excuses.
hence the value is -2.48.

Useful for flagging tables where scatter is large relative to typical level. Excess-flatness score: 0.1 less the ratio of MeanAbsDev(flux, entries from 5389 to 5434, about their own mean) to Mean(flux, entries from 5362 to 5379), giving 0.060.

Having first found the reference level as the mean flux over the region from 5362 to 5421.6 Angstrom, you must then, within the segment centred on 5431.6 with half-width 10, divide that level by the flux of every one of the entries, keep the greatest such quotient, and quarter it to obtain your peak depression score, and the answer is 0.251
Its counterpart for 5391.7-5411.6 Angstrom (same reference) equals 0.275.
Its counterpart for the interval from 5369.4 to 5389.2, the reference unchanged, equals 0.264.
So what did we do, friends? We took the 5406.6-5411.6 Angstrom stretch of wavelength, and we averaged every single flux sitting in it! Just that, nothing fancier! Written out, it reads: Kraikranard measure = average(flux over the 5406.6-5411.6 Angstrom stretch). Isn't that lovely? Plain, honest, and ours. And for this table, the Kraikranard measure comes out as 2.83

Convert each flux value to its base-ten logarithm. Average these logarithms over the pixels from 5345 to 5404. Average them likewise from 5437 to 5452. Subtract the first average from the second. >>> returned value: 0.009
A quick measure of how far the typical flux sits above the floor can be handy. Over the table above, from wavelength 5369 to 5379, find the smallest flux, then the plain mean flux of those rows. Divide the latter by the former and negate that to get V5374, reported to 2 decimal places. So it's -1.01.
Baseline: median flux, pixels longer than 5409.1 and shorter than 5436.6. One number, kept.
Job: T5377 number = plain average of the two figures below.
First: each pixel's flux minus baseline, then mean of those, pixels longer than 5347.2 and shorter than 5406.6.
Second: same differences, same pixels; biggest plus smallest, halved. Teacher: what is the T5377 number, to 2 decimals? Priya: -0.10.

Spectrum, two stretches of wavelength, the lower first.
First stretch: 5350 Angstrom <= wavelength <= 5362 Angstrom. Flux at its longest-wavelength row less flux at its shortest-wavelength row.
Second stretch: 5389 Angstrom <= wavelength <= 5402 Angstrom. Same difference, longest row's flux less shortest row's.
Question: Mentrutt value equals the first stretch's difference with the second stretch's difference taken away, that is -0.2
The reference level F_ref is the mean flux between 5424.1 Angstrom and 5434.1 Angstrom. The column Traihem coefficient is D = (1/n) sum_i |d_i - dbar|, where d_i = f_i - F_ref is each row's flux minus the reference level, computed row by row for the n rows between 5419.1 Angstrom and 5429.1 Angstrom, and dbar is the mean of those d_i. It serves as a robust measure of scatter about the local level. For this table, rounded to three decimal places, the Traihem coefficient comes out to 0.039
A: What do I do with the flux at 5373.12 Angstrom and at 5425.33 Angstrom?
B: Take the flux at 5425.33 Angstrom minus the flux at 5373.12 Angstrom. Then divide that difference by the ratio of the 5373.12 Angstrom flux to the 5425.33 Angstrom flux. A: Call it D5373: 0.2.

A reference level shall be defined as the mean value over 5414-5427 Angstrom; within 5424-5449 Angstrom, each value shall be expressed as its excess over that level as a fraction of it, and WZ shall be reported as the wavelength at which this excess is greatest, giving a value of 5432.83 Angstrom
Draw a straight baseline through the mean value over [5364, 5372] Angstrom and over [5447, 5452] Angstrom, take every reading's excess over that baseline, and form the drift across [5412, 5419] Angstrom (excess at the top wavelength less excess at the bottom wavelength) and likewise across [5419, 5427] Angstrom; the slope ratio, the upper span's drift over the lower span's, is 1.4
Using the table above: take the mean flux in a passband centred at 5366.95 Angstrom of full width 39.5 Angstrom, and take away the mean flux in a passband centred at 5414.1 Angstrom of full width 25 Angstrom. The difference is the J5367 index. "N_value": 0.07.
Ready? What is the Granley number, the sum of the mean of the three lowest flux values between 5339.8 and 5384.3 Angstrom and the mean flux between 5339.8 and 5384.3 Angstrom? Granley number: 5.8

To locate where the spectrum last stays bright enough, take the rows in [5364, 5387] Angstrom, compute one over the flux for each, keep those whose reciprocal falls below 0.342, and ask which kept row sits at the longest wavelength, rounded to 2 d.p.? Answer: 5385.50 Angstrom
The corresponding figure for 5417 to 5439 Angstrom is 5437.84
